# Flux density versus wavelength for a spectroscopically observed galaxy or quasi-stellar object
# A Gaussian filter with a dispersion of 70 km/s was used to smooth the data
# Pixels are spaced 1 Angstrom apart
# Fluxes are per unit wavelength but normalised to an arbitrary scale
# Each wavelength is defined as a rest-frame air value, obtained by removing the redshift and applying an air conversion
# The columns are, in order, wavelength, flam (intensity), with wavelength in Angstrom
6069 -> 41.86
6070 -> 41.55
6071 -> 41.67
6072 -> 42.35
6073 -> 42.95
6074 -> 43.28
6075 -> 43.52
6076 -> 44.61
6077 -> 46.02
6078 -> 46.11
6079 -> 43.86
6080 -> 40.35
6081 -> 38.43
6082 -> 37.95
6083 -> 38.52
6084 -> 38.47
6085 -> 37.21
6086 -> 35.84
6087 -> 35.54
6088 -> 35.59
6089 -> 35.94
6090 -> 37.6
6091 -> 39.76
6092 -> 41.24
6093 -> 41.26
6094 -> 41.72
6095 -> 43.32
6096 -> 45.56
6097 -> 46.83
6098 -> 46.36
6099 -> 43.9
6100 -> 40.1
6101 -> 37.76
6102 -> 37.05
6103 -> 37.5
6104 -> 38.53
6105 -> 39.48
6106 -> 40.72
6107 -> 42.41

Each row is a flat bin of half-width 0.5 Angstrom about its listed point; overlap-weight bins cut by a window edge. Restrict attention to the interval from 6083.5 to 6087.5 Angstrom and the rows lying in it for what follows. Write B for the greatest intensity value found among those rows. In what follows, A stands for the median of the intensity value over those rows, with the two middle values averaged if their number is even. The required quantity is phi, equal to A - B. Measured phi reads -1.9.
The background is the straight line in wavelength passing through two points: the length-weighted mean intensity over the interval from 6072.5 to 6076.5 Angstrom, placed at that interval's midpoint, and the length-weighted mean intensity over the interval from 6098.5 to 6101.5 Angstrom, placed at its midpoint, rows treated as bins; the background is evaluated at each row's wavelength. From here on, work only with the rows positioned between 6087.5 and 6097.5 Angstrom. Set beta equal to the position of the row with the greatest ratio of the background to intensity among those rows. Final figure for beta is 6088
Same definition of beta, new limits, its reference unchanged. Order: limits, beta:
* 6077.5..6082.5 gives 6082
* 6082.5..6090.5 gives 6087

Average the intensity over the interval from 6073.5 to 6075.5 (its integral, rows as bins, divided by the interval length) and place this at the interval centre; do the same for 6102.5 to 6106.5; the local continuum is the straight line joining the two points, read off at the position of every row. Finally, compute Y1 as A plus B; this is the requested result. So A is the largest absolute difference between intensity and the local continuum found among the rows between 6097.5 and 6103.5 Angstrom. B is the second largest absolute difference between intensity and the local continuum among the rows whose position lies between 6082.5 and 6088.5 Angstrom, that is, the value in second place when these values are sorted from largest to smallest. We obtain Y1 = 12.3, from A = 6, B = 5.9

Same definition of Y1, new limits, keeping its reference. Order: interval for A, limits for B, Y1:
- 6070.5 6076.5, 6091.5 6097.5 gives 7.5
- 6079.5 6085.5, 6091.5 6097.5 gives 9.9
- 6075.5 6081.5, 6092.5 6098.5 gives 10.4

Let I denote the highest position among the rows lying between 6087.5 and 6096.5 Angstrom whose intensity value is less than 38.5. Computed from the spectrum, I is 6090 Angstrom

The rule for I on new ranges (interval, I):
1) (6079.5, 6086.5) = 6086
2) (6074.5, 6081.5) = 6081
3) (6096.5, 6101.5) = 6101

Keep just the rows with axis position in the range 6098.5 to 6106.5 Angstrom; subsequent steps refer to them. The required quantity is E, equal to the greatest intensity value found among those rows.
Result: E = 43.9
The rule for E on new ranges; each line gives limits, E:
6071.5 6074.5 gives 43.28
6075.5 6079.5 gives 46.11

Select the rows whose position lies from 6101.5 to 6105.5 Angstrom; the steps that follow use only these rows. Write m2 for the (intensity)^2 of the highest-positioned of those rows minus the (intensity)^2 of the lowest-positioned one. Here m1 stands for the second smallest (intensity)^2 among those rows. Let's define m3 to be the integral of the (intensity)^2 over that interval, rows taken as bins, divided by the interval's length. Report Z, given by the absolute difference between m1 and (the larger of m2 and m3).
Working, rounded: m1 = 1406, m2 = 186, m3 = 1456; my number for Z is 49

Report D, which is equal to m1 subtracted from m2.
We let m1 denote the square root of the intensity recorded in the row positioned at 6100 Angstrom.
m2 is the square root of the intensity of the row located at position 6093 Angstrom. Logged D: 0.09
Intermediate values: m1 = 6.33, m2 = 6.42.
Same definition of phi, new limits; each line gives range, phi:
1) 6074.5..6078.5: -0.8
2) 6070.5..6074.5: -0.6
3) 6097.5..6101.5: -4.4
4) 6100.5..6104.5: -0.9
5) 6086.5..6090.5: -1.8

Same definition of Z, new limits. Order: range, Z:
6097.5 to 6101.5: 170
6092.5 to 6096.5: 108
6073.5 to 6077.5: 75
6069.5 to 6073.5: 39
